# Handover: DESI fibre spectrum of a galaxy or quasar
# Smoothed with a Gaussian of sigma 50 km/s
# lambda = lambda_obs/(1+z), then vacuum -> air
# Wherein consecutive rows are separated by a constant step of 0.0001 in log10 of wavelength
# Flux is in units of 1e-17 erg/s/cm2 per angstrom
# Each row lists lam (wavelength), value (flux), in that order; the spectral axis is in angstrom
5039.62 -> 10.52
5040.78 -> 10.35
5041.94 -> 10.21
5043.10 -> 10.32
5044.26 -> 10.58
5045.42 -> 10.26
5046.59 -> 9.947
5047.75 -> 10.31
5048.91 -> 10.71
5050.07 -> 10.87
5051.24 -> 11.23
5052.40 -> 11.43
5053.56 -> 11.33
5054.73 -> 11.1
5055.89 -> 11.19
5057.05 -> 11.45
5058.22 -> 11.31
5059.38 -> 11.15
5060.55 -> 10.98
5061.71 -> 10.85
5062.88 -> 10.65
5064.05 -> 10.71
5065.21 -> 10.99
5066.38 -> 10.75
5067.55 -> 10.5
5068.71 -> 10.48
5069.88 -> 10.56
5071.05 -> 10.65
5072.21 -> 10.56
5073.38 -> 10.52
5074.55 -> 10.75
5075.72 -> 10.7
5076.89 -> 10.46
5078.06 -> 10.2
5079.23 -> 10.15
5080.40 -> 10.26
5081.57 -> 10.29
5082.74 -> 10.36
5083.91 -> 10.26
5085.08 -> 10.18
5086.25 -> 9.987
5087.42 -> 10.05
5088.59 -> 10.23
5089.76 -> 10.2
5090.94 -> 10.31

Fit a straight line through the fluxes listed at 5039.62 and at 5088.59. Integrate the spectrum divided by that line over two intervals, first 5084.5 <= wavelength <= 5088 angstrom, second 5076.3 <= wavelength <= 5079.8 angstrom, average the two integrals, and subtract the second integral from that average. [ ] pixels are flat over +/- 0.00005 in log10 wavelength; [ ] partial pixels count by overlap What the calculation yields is -0.023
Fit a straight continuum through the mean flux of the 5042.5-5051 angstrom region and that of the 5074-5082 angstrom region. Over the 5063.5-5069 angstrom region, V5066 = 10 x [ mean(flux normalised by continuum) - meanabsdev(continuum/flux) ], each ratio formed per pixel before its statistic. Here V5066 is 10.1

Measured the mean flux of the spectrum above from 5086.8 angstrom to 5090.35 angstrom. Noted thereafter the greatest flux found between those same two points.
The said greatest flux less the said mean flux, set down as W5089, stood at 0.07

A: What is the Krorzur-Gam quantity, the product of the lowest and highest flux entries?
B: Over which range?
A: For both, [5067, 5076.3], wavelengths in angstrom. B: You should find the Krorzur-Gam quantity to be 113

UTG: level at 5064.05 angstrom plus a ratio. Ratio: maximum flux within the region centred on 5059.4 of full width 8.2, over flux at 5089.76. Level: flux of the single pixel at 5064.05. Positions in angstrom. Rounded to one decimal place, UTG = 11.8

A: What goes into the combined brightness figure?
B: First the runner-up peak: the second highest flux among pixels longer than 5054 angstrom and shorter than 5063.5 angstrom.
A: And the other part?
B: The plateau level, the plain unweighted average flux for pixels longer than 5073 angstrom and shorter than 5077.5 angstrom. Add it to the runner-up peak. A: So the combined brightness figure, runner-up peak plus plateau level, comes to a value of 21.9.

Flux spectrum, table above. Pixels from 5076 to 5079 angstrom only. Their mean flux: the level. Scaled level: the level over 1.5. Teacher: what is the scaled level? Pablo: 6.89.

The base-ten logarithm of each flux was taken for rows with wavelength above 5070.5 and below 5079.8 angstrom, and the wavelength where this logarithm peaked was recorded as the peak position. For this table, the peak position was 5074.55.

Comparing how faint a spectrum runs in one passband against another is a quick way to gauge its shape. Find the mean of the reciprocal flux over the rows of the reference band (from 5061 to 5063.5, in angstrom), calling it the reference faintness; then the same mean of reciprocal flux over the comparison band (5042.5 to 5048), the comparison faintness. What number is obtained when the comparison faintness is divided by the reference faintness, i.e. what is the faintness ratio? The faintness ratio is 1.05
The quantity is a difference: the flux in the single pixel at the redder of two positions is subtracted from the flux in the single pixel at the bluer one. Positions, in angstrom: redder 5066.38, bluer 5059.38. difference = 0.40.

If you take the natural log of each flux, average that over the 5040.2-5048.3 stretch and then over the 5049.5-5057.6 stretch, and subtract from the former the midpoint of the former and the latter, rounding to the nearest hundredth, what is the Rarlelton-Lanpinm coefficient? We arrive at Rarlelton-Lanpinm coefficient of -0.04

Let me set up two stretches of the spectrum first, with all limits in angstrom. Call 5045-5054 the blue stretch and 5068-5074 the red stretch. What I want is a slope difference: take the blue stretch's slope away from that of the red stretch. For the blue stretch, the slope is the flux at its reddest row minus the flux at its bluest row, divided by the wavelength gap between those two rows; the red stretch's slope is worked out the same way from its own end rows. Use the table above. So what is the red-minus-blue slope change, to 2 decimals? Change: -0.12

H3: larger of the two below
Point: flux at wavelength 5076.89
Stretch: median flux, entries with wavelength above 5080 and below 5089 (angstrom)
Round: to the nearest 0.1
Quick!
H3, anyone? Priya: 10.5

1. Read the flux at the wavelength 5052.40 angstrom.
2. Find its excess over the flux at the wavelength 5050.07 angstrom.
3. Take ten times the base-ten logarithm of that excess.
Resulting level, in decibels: -2.5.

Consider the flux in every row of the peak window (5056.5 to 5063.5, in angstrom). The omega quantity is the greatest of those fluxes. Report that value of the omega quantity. 11.45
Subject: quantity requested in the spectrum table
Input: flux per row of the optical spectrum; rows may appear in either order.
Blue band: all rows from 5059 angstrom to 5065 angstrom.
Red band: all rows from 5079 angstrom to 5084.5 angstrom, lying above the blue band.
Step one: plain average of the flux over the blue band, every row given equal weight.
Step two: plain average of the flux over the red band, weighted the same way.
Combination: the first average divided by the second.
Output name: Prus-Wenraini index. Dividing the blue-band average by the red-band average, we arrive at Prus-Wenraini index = 1.06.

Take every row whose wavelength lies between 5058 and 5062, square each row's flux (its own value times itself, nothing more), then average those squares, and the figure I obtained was 123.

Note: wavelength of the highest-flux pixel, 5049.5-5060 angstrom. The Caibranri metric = 5057.05 angstrom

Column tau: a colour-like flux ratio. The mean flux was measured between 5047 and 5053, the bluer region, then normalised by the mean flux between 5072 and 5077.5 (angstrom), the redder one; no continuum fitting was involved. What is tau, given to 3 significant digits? 1.03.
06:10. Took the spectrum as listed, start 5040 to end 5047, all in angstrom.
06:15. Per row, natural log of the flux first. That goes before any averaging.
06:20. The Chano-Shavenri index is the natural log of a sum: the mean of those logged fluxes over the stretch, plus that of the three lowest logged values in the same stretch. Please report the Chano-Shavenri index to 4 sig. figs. 1.536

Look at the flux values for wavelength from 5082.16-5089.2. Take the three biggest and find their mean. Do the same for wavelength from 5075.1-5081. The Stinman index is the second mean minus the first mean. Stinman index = 0.19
